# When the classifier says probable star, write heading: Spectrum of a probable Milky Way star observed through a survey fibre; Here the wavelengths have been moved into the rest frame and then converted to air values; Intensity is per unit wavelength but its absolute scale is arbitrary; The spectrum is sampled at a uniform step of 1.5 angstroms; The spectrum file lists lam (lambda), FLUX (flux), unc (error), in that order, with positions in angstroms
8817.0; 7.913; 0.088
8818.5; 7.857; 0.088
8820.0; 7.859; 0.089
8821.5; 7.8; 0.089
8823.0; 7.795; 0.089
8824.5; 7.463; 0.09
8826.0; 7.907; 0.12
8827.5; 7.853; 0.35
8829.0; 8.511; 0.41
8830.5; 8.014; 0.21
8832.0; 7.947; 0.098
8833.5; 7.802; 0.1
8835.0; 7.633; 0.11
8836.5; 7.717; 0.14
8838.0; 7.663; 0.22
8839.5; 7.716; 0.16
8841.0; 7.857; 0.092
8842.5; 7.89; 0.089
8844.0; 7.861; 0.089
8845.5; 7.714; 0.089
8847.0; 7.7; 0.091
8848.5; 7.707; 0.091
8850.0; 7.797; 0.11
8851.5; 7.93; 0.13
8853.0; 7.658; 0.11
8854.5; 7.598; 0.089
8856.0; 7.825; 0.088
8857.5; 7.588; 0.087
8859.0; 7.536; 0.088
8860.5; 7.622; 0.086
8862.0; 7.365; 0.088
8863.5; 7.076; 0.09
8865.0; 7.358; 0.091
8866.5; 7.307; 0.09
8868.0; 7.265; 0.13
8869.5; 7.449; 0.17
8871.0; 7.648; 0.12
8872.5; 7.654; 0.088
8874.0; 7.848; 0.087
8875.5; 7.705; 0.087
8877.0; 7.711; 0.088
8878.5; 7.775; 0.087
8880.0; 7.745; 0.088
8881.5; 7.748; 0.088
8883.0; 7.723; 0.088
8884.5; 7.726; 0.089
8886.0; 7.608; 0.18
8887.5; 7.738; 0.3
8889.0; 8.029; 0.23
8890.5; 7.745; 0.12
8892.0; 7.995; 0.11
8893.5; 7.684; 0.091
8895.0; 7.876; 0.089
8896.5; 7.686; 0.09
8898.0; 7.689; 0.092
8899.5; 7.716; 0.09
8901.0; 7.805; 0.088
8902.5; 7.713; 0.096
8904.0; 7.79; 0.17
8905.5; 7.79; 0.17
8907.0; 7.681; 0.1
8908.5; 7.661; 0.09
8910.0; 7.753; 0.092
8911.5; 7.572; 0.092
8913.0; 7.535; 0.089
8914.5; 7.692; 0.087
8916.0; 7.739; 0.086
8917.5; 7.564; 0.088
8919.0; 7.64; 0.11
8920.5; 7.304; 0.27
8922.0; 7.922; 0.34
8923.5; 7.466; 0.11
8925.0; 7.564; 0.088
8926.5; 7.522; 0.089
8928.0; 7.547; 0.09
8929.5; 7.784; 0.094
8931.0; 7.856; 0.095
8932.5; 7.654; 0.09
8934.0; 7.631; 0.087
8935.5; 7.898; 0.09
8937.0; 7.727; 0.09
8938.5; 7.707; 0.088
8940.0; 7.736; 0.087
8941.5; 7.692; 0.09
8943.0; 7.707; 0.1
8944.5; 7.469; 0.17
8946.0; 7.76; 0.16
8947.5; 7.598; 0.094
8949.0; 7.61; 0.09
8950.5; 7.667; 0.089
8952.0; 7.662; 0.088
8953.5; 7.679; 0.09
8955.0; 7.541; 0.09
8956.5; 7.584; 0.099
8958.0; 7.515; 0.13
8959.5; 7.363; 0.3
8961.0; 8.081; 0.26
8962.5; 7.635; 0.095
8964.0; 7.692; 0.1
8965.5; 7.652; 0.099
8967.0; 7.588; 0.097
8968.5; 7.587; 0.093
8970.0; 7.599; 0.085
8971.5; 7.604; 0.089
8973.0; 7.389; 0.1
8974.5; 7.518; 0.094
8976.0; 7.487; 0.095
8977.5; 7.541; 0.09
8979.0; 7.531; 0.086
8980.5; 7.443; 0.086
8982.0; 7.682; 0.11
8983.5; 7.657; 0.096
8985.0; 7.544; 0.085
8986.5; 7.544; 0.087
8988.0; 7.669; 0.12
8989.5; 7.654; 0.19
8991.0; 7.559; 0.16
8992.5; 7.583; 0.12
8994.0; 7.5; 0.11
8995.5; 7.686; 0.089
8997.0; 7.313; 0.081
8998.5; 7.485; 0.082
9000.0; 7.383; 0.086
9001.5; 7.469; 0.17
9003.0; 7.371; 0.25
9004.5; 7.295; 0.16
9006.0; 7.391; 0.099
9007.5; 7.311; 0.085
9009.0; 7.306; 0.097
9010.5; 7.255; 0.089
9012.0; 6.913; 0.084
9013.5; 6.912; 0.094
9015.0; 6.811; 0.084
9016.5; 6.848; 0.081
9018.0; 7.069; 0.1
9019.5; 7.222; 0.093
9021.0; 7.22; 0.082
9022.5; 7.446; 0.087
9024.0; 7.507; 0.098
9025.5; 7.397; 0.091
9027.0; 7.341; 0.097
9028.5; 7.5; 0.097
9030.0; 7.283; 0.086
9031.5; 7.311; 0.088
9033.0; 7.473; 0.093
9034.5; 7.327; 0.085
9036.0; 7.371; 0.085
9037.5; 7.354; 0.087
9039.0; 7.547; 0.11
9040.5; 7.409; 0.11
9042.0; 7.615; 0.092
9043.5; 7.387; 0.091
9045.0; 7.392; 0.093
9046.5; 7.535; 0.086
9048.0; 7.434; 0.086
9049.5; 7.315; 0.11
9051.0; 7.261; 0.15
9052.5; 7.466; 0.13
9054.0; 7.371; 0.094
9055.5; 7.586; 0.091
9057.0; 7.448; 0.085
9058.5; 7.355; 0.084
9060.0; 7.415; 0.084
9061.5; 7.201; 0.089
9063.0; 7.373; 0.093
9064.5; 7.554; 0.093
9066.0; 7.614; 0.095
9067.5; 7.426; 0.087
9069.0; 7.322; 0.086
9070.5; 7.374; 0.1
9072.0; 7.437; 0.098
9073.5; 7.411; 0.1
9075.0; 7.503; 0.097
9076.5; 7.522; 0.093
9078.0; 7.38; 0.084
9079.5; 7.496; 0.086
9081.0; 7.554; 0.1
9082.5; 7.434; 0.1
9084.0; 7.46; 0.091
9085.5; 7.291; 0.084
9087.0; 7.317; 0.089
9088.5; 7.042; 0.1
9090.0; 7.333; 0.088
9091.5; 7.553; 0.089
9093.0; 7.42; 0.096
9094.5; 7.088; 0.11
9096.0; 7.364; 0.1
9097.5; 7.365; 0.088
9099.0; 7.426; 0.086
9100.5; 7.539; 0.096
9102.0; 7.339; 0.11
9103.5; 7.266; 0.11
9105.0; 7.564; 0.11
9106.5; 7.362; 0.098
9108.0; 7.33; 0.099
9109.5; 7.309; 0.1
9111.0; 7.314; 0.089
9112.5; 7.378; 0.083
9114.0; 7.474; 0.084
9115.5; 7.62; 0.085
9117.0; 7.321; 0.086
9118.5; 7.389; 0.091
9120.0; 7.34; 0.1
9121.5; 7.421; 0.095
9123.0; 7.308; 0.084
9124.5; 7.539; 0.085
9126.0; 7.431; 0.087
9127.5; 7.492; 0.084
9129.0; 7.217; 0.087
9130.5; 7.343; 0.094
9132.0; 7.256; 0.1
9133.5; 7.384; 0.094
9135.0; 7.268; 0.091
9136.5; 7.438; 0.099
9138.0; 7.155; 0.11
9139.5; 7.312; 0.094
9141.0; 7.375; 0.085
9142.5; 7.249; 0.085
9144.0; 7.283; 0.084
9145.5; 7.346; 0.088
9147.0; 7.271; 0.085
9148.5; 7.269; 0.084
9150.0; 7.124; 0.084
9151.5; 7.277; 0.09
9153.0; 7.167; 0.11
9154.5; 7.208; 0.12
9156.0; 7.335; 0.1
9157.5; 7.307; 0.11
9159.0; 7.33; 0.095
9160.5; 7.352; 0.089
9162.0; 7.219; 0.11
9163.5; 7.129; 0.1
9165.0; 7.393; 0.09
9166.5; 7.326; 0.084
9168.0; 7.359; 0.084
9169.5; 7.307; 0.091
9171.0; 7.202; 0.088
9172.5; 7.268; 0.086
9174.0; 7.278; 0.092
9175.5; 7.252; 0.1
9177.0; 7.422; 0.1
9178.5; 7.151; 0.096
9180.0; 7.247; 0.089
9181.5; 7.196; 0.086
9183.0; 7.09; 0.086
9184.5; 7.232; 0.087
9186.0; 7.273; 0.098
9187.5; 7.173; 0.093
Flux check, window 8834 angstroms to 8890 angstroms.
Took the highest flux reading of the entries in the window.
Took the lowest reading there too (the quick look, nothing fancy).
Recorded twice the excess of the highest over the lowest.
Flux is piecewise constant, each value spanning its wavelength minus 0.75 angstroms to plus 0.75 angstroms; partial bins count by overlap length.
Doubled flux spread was 1.9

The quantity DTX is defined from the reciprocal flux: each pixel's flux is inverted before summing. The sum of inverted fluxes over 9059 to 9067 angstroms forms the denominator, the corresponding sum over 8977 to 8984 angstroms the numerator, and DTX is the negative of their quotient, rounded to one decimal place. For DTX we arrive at -1.0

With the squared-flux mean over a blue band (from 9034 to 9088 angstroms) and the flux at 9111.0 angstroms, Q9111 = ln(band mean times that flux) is 6.00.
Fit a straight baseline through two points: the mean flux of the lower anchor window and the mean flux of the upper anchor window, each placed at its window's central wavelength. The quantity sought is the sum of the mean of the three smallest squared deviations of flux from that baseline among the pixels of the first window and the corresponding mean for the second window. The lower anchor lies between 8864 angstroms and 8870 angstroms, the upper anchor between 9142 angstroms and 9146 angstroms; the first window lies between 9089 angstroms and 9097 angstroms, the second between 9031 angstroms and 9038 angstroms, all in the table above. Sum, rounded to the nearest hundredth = 0.01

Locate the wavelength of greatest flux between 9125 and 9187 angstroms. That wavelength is 9127.5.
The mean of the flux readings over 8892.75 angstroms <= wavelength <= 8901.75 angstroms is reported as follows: 7.74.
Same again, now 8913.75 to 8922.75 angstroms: 7.64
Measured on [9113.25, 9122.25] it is 7.43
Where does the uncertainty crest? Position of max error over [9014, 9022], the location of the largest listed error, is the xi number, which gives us 9018.0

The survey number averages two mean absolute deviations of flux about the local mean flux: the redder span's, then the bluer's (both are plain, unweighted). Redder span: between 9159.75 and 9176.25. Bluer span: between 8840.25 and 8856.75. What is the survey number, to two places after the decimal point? 0.08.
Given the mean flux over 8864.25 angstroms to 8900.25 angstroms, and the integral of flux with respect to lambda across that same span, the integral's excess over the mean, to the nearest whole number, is 269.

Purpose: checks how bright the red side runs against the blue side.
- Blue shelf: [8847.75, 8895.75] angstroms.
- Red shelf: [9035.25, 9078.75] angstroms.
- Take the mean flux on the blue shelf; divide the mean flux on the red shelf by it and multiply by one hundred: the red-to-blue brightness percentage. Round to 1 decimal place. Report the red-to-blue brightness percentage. 97.0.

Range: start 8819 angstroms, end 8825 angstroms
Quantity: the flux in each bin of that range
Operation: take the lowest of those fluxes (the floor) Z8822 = 7.463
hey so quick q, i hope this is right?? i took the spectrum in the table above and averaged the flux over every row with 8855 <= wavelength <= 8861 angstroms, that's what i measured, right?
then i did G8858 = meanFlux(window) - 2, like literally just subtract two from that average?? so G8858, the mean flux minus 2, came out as 5.64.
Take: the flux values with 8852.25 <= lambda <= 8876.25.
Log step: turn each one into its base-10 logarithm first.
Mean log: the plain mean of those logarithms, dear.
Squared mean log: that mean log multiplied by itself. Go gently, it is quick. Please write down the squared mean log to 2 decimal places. 0.77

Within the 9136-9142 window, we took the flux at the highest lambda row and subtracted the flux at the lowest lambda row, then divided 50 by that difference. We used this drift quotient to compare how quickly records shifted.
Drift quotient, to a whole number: -794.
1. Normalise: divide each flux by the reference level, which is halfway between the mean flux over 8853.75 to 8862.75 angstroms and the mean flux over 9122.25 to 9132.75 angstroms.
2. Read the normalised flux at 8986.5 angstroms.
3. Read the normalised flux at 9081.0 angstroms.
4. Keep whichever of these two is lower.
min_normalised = 1.01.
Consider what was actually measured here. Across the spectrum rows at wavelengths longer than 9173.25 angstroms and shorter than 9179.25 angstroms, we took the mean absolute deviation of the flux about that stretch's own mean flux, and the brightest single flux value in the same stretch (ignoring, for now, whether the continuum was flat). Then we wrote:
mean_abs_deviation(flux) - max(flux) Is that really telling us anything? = -7.35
